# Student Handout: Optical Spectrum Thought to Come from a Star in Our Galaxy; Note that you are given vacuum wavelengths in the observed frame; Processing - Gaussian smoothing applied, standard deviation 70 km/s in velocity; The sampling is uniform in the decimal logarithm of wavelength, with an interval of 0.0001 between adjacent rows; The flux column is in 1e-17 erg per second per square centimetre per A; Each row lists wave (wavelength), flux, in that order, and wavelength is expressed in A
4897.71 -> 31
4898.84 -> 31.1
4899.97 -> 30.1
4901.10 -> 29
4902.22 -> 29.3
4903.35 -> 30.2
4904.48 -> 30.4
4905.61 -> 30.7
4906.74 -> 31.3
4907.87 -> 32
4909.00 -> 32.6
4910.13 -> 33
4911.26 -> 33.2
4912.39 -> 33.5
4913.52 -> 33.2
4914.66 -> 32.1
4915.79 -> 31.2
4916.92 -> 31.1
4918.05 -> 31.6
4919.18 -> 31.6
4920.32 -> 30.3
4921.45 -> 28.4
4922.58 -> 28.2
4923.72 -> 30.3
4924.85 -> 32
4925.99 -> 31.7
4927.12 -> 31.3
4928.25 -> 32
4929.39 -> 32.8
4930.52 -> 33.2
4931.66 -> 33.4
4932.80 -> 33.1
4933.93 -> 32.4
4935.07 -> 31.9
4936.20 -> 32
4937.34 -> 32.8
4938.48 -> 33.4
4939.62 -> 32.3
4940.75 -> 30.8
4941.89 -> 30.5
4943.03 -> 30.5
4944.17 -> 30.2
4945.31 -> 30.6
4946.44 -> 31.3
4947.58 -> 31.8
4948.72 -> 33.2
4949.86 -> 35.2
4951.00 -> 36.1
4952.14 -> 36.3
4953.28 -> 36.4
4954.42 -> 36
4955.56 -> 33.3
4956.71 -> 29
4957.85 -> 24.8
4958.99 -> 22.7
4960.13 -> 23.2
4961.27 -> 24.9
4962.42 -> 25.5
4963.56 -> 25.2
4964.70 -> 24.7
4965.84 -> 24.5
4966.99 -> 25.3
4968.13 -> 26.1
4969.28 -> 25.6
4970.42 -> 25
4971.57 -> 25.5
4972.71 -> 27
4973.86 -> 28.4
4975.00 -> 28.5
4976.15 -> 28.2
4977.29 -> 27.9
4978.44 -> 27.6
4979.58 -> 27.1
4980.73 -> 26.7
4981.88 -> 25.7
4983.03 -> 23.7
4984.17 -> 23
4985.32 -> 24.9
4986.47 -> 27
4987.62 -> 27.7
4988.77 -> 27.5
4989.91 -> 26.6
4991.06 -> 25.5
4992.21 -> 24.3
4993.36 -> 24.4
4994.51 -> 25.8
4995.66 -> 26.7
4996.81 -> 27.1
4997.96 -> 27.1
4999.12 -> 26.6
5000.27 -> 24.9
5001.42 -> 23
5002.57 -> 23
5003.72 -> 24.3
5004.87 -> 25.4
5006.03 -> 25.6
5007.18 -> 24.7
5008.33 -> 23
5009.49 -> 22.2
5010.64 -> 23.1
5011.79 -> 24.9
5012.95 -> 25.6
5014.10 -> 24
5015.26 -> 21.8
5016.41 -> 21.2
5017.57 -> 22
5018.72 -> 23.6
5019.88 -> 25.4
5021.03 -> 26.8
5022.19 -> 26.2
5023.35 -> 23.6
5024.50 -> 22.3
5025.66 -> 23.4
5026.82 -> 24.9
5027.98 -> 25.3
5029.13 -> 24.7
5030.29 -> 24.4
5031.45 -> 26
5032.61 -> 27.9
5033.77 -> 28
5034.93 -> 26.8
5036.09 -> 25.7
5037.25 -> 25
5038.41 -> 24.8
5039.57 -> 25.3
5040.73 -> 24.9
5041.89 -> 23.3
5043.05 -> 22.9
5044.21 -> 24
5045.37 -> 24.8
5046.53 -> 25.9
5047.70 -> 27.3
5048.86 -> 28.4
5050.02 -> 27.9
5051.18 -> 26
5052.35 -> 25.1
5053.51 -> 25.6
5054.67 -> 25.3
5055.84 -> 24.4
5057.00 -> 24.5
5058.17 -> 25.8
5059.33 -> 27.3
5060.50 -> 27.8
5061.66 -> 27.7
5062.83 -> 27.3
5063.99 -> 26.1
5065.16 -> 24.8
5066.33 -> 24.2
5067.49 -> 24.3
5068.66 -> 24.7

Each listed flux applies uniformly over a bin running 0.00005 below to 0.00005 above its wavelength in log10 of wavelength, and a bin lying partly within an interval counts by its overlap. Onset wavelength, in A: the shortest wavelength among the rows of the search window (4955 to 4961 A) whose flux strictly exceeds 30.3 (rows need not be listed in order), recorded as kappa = 4955.56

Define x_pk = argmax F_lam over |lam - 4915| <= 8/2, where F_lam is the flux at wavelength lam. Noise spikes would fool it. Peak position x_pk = 4912.39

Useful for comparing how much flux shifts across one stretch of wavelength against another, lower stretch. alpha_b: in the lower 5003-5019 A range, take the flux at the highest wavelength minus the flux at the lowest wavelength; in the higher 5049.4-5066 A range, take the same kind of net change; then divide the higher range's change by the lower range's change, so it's 4.4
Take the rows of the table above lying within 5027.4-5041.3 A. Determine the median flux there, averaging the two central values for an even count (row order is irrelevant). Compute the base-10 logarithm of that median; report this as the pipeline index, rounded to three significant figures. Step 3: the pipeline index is 1.40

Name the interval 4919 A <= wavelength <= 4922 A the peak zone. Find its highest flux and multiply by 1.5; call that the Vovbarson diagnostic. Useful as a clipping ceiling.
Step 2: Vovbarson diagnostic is 47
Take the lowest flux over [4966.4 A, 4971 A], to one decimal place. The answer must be 25.0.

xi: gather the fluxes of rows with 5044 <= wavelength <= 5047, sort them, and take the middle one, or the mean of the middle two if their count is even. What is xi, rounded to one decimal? 24.8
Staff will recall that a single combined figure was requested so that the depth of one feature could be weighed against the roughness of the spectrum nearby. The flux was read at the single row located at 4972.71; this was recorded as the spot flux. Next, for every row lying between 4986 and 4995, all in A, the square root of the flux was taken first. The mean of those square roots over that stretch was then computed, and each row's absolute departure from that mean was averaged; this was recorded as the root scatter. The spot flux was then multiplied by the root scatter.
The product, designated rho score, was 2.91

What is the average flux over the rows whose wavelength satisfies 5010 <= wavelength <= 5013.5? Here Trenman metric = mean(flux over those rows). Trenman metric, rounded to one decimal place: 24.5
